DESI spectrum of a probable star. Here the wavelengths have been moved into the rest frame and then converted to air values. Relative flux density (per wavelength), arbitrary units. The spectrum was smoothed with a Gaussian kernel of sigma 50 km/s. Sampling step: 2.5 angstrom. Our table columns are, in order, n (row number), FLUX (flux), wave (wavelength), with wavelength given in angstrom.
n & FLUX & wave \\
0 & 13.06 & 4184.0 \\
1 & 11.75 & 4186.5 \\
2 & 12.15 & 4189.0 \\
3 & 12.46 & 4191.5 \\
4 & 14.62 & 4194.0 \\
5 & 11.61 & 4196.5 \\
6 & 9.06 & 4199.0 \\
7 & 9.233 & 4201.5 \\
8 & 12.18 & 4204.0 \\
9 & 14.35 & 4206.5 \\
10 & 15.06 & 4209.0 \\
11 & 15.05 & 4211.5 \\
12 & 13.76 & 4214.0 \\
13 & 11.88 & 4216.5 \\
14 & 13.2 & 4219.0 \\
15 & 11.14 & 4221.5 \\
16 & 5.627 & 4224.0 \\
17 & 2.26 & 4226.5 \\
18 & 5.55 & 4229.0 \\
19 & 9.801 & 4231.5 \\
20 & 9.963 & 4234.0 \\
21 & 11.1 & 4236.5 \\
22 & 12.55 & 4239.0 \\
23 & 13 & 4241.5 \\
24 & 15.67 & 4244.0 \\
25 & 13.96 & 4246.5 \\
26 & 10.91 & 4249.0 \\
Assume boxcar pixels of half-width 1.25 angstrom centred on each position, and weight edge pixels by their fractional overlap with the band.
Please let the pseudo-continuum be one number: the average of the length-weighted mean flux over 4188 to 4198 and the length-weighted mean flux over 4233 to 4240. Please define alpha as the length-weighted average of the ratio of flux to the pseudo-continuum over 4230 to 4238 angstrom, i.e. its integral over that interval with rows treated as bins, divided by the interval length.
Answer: 0.86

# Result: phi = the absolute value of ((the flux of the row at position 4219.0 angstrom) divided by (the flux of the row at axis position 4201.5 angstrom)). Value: 1.43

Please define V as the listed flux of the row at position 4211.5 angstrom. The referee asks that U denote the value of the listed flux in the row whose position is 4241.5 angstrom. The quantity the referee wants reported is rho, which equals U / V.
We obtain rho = 0.9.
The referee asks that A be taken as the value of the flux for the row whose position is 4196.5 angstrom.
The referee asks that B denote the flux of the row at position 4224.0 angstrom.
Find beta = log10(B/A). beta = -0.31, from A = 11.61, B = 5.627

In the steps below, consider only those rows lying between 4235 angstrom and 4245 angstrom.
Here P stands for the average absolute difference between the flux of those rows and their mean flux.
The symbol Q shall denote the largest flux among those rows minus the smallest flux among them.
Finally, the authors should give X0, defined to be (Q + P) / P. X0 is 4.53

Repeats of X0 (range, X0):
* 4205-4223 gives 4.22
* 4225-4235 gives 3.58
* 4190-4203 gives 4.09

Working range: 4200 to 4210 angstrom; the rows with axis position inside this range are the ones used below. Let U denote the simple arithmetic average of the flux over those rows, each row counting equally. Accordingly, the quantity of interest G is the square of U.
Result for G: 161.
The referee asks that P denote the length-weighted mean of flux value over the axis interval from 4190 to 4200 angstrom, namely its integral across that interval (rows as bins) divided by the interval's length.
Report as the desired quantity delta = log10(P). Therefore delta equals 1.08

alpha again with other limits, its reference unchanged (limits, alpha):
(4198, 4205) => 0.85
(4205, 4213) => 1.23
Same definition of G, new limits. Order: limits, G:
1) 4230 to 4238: 106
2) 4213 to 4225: 124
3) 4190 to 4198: 166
